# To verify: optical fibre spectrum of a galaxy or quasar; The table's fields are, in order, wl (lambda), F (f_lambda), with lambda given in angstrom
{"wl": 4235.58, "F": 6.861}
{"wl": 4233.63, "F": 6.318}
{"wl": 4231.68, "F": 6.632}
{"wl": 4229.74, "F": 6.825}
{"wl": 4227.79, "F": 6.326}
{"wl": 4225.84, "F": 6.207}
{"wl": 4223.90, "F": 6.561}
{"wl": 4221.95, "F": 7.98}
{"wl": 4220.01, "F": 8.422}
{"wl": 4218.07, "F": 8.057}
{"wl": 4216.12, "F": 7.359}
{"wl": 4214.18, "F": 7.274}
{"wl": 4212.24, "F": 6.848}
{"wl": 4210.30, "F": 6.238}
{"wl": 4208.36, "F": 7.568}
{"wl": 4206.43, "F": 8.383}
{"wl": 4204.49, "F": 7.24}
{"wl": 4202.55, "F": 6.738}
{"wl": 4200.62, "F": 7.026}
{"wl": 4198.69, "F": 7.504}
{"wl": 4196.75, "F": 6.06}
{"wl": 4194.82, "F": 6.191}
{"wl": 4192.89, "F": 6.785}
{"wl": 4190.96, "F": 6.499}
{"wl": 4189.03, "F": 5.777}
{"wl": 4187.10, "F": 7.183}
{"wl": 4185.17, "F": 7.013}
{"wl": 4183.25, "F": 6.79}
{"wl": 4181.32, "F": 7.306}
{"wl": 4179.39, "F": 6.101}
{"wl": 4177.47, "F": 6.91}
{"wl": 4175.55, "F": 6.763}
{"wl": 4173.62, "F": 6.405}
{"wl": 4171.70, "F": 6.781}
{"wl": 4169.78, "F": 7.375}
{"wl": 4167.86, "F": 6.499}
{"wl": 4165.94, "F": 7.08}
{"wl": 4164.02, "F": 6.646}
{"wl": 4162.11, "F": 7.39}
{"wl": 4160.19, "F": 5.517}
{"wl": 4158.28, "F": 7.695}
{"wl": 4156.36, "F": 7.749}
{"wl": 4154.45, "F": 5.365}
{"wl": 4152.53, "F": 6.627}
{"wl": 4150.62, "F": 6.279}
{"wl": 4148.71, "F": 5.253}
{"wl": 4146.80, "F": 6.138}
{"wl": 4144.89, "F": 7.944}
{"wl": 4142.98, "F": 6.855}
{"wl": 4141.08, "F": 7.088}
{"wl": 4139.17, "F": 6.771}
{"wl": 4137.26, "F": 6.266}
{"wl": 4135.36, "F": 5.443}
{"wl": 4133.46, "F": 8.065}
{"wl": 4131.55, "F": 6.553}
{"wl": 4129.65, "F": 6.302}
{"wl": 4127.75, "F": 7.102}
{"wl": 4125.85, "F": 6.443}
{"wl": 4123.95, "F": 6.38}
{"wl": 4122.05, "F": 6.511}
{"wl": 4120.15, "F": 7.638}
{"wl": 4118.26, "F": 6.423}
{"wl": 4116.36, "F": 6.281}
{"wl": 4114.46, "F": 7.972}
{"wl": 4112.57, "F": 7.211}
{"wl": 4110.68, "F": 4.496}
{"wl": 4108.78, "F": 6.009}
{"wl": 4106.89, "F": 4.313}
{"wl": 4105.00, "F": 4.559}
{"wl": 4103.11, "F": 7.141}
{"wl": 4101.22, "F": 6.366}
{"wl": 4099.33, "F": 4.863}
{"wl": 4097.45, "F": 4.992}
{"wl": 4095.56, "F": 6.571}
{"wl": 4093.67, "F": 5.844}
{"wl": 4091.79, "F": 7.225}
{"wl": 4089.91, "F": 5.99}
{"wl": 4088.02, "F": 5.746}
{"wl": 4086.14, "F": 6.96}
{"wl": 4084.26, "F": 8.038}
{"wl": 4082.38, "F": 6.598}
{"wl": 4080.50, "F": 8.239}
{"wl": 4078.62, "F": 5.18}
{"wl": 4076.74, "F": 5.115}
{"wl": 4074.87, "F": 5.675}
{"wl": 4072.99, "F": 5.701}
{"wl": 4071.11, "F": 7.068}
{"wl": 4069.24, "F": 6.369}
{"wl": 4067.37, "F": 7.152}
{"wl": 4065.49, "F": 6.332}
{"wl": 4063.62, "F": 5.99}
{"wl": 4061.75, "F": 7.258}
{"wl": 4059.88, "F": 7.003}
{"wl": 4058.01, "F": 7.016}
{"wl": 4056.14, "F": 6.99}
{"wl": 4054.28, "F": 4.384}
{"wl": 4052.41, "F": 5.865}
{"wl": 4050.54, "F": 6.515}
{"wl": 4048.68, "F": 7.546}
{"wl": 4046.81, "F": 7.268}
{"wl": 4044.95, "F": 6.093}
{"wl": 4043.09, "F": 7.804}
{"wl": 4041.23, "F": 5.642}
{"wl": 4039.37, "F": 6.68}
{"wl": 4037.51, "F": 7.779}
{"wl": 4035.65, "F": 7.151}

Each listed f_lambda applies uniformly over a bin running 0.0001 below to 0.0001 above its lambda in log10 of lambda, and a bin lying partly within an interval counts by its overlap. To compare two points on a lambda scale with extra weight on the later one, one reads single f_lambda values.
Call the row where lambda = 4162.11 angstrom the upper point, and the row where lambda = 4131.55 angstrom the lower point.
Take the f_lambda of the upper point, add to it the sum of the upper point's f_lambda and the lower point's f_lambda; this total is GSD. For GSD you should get 21.3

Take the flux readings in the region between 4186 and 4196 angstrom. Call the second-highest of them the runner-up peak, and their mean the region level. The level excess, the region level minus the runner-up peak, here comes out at -0.30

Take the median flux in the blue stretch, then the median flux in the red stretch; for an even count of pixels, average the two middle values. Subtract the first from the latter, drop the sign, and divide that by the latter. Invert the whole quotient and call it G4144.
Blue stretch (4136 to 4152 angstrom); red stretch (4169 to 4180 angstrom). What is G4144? 27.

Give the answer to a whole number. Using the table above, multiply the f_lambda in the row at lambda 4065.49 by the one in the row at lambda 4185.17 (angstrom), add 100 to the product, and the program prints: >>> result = 144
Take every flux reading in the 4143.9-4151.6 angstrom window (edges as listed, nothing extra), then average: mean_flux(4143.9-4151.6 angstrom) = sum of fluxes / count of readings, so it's 6.4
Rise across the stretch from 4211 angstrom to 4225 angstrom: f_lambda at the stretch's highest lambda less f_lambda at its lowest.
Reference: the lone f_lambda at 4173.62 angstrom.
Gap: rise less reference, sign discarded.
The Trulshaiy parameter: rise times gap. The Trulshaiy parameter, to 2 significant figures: -1.9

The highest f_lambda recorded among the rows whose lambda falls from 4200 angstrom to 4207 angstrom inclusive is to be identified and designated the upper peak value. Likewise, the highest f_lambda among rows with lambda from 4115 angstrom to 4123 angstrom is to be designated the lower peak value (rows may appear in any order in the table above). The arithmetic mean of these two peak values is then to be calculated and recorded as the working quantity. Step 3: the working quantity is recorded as 8.01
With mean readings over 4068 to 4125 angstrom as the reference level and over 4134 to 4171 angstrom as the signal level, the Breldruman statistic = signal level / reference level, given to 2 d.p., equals 1.06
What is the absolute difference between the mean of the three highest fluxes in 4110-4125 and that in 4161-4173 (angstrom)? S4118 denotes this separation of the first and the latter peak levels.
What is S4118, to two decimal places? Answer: 0.33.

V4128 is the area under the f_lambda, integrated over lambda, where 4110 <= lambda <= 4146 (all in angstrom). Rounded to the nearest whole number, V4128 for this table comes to 243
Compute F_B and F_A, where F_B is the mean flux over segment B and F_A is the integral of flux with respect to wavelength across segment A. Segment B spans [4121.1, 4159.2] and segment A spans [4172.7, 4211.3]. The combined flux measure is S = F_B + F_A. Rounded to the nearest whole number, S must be 270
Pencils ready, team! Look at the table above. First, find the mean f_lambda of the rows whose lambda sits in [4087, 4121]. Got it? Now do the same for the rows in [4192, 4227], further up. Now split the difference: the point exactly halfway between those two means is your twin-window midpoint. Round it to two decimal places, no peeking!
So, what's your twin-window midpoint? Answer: 6.61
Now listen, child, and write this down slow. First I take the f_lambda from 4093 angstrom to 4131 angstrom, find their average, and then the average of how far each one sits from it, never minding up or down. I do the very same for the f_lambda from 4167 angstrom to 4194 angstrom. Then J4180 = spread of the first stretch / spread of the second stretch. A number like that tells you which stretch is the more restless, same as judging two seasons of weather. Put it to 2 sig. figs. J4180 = 2.4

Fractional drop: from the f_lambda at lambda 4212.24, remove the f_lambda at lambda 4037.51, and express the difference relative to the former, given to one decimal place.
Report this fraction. -0.1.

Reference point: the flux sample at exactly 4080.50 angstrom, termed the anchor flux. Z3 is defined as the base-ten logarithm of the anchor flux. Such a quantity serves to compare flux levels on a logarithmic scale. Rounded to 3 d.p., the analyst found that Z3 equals 0.916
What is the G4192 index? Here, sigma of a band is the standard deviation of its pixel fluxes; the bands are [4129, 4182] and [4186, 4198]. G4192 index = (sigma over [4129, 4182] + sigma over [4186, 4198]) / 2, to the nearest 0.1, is 0.6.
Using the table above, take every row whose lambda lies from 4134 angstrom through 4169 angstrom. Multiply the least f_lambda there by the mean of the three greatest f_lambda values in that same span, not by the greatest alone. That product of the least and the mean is 41.0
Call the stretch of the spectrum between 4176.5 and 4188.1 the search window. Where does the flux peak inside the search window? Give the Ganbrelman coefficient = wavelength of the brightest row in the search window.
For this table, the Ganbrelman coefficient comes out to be 4181.32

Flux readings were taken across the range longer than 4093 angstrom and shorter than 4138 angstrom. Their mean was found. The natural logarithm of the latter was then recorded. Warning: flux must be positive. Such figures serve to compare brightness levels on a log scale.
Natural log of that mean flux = 1.83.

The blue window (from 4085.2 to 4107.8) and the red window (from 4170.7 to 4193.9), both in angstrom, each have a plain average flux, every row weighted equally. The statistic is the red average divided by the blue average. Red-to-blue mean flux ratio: 1.14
